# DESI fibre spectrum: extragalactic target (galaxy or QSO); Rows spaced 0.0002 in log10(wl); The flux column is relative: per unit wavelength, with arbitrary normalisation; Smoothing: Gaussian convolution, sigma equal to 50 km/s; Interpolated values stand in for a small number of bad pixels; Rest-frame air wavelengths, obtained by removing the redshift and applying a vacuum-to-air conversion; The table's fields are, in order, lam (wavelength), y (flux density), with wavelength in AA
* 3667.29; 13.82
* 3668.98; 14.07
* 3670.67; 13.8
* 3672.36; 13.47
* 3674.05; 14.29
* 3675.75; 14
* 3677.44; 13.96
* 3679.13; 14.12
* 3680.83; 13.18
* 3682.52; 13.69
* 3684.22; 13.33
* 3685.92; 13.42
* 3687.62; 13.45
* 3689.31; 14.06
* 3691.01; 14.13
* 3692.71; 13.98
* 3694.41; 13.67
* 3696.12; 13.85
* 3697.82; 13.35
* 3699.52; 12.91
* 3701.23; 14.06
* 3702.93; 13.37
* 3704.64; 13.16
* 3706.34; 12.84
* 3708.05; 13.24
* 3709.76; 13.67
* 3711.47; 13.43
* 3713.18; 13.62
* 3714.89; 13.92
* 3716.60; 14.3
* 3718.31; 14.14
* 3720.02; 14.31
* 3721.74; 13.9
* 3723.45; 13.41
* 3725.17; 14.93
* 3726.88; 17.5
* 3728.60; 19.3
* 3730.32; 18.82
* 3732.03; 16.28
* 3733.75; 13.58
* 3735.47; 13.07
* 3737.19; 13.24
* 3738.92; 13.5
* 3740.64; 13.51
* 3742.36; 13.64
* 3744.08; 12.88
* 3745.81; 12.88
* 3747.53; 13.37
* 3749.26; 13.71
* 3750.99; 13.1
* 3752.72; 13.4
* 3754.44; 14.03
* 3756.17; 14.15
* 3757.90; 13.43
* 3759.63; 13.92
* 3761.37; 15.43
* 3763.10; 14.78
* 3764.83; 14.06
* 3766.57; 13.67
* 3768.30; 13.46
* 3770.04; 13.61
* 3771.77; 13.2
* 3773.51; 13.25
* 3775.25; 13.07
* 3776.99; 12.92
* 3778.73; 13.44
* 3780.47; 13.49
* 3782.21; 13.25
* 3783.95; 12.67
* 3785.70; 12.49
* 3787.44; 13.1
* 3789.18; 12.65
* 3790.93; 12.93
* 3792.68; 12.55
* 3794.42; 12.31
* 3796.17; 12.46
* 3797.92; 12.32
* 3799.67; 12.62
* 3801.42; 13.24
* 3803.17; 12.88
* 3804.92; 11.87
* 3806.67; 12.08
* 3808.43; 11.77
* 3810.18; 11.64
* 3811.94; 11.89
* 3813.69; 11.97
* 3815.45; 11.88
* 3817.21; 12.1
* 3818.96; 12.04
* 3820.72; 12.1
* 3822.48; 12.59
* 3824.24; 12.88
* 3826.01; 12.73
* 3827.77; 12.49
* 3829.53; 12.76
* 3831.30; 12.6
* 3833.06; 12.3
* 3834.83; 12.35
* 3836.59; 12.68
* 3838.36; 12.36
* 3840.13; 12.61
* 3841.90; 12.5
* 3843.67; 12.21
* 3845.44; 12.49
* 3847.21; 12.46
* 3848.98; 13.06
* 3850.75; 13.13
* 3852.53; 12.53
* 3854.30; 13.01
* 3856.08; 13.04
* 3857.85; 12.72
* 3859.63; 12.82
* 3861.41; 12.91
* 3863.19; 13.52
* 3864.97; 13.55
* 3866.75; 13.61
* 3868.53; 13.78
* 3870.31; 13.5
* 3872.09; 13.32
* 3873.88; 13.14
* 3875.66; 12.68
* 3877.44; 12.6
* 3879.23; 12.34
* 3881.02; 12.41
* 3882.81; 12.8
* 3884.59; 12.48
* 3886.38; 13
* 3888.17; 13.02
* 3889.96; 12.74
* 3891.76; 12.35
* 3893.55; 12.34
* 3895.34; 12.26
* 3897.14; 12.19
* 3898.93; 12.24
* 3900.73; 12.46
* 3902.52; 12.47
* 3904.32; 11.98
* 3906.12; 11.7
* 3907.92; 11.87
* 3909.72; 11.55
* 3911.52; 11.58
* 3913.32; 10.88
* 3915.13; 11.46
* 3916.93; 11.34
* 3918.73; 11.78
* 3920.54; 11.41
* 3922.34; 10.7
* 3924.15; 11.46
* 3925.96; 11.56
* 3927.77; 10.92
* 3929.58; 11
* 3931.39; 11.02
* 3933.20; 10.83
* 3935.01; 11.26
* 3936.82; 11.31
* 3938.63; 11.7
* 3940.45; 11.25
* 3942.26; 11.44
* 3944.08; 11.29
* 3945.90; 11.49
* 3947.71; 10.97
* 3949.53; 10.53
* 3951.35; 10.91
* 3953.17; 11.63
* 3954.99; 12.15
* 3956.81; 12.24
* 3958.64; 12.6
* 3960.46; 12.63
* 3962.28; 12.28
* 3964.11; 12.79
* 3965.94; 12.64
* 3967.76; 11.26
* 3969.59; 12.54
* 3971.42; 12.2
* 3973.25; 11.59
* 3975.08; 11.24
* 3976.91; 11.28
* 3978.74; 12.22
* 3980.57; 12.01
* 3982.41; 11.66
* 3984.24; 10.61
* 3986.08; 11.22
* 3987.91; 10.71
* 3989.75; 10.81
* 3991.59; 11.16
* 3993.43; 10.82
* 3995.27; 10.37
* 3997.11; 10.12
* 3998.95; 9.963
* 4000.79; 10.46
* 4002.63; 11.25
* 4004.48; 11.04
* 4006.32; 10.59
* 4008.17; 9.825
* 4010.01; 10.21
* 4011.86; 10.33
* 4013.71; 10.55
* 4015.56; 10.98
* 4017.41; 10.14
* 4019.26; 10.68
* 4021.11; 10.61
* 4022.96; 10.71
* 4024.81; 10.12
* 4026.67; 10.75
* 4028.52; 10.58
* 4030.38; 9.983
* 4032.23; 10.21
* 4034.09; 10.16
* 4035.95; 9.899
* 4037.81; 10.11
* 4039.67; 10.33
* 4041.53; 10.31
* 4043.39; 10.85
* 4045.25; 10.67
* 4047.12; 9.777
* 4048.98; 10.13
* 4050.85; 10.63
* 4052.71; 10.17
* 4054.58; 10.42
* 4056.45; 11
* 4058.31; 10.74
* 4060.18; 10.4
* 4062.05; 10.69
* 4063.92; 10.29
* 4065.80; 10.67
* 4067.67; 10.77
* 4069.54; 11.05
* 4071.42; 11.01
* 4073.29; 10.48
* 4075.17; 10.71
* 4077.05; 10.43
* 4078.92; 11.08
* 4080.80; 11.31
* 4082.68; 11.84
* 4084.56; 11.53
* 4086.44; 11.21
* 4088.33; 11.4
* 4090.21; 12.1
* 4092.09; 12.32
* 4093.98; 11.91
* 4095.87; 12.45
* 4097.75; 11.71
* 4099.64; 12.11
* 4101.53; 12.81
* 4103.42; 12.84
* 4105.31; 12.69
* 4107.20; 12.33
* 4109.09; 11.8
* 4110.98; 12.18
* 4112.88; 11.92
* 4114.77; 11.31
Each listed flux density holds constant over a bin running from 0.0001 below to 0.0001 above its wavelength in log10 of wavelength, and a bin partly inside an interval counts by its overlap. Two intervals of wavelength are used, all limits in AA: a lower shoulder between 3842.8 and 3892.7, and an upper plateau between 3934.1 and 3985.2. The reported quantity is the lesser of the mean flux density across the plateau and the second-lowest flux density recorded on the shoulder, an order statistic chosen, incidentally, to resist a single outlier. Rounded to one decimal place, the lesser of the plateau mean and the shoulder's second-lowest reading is 11.7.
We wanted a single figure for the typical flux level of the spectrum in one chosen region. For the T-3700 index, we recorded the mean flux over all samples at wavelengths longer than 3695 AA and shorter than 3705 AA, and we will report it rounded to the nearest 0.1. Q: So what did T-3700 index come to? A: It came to 13.5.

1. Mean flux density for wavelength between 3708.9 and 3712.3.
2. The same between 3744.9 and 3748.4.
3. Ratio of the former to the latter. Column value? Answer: 1.03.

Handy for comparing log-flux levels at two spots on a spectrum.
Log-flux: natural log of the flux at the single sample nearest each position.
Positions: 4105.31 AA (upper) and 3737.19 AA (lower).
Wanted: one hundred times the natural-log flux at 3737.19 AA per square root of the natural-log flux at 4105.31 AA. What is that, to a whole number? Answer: 162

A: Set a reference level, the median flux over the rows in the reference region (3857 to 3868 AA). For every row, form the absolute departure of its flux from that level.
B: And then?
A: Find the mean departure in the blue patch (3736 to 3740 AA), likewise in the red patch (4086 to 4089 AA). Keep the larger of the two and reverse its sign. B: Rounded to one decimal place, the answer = -1.9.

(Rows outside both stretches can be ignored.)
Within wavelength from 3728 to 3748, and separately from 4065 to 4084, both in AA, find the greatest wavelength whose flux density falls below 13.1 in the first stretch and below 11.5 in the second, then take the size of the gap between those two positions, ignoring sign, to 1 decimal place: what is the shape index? 335.0 AA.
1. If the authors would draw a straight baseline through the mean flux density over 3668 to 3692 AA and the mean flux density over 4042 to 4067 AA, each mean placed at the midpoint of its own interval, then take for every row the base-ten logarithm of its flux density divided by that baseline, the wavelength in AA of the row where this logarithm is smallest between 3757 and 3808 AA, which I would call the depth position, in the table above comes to 3804.92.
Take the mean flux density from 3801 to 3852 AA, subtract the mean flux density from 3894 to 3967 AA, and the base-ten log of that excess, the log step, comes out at -0.1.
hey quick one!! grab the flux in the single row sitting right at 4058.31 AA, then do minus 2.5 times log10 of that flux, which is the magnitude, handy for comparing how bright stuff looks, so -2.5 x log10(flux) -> -2.58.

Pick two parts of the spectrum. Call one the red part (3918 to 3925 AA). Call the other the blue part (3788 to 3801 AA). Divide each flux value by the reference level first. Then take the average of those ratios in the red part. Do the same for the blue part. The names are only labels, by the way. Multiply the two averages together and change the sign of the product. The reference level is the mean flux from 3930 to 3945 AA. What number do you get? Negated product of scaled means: -1.1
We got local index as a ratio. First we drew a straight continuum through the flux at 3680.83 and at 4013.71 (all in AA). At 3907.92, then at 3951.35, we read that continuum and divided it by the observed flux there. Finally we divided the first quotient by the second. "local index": 0.95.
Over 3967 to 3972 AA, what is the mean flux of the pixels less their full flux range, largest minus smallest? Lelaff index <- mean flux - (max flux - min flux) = 10.7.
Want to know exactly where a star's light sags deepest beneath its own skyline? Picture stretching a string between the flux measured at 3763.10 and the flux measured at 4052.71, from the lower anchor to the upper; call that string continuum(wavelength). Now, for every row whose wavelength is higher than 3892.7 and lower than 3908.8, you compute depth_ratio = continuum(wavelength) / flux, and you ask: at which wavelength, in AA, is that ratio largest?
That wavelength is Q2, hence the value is 3906.12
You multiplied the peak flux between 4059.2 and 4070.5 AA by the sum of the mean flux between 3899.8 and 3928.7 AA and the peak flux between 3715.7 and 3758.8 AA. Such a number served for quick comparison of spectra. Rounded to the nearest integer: 341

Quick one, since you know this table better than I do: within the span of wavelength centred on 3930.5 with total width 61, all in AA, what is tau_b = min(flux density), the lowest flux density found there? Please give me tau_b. 10.53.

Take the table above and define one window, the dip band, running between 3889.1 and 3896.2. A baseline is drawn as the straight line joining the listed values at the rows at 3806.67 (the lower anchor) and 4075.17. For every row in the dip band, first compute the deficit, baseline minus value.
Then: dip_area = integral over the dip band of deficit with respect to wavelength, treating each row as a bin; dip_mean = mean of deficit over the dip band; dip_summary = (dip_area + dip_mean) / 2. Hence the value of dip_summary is -3.2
